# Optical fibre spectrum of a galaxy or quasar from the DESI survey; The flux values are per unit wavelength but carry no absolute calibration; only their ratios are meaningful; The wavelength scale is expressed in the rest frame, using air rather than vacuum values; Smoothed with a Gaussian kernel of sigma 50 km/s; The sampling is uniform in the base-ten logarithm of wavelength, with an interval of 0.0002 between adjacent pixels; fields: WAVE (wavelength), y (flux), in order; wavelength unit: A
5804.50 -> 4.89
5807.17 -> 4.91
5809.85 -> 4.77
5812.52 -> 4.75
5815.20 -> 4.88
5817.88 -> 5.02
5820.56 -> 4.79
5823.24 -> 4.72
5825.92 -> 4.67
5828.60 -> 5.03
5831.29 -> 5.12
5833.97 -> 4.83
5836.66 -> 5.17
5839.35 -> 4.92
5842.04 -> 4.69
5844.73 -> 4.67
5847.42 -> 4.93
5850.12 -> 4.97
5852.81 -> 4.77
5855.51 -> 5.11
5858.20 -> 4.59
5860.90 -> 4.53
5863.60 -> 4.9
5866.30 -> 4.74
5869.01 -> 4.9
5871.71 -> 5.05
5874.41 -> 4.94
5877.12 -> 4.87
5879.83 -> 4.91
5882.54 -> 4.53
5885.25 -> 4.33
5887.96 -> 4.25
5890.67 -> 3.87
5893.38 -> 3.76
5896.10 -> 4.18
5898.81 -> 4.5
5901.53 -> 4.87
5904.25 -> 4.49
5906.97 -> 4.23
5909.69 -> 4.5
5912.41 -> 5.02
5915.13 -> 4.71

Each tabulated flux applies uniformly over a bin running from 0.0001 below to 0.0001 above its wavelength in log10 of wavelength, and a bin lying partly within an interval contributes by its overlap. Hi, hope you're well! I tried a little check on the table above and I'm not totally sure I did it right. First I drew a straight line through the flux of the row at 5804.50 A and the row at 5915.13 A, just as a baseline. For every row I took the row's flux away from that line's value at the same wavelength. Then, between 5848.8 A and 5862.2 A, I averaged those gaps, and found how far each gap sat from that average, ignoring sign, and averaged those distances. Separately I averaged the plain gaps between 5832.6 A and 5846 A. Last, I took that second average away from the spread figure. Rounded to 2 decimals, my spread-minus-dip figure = 0.22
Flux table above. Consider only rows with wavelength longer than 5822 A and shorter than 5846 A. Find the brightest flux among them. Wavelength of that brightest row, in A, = 5836.66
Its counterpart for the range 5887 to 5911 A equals 5901.53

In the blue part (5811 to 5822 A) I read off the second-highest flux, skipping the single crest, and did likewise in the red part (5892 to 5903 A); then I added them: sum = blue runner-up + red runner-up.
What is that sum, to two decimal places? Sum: 9.38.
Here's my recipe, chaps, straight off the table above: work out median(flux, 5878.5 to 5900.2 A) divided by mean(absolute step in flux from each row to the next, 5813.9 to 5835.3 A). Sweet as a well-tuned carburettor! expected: 24.4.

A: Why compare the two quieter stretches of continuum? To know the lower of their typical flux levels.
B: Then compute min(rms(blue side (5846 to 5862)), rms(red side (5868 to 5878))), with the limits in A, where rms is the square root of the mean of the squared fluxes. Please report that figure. 4.8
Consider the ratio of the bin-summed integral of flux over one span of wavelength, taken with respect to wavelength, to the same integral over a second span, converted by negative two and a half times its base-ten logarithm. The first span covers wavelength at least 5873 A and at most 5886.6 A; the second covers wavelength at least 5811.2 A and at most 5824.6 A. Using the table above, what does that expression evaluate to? 0.01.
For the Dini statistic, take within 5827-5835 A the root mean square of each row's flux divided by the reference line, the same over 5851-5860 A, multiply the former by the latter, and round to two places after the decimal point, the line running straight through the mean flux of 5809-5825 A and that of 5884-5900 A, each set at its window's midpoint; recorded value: 1.15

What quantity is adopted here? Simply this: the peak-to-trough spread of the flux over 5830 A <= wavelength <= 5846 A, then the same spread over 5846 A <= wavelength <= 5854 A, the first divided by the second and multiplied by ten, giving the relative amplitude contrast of 25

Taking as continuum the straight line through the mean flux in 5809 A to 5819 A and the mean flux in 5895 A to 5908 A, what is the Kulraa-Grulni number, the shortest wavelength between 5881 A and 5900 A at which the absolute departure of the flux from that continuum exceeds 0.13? 5885.25 A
